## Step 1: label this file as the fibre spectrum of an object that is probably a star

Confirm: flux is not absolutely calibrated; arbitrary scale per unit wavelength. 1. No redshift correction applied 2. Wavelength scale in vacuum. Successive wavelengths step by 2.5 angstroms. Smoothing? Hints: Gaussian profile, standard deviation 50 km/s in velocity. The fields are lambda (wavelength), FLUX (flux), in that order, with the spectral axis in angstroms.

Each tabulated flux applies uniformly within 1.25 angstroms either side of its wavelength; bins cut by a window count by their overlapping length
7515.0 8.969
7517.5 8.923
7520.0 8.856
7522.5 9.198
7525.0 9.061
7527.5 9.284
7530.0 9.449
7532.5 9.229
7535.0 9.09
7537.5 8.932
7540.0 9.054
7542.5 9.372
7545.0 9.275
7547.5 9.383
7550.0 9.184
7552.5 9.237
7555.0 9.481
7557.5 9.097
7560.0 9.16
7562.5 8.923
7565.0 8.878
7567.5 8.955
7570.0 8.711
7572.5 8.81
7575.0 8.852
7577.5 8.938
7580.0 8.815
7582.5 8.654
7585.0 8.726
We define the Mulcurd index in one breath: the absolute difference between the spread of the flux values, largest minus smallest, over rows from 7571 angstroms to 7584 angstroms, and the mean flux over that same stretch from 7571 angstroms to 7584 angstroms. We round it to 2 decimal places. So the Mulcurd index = 8.53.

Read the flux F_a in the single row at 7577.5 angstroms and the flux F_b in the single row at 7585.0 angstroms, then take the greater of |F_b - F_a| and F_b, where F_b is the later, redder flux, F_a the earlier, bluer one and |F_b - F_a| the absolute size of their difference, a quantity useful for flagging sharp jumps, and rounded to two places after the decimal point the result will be 8.73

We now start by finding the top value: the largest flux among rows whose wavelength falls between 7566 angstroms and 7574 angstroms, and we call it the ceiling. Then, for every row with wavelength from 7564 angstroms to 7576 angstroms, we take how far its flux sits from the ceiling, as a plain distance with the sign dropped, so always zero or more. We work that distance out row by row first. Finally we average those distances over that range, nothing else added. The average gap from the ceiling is 0.11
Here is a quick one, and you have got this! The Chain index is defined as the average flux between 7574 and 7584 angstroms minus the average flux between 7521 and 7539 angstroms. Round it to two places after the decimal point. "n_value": -0.36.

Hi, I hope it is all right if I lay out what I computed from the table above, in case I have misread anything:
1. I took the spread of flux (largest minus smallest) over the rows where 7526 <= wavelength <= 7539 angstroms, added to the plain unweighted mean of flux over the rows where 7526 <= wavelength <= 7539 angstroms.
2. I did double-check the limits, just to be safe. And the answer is 9.71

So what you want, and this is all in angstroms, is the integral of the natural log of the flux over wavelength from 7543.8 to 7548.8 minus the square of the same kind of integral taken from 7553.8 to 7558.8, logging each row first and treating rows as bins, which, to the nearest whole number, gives -113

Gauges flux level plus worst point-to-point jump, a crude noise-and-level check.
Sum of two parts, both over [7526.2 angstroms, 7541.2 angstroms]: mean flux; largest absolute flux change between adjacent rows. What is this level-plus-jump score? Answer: 9.4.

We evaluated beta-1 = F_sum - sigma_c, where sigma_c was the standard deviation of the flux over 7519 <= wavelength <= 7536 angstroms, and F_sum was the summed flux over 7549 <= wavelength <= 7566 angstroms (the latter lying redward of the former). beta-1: 63.8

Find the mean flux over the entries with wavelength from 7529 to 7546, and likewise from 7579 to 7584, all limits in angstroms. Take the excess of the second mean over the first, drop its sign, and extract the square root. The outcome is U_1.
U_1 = 0.68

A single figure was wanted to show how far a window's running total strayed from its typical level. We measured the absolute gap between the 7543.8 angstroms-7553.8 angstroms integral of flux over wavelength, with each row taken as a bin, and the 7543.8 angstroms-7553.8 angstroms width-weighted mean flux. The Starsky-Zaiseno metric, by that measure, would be 83.4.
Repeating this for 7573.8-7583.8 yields 79.3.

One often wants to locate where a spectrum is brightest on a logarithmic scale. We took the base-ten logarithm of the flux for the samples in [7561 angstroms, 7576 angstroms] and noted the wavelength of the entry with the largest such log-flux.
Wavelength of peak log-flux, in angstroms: 7567.5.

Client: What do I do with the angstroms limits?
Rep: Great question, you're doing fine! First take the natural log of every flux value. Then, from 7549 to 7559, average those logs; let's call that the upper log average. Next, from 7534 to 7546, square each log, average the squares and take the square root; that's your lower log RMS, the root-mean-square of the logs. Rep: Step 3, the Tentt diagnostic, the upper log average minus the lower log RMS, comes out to 0.01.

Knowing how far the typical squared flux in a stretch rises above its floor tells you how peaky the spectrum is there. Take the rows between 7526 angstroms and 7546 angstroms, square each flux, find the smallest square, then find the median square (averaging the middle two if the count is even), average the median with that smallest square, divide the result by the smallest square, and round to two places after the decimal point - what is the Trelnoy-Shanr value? 1.04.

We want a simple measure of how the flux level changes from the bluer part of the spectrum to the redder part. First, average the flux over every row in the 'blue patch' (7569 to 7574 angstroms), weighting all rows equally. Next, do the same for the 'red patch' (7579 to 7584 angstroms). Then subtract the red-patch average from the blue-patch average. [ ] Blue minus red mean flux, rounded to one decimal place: 0.0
